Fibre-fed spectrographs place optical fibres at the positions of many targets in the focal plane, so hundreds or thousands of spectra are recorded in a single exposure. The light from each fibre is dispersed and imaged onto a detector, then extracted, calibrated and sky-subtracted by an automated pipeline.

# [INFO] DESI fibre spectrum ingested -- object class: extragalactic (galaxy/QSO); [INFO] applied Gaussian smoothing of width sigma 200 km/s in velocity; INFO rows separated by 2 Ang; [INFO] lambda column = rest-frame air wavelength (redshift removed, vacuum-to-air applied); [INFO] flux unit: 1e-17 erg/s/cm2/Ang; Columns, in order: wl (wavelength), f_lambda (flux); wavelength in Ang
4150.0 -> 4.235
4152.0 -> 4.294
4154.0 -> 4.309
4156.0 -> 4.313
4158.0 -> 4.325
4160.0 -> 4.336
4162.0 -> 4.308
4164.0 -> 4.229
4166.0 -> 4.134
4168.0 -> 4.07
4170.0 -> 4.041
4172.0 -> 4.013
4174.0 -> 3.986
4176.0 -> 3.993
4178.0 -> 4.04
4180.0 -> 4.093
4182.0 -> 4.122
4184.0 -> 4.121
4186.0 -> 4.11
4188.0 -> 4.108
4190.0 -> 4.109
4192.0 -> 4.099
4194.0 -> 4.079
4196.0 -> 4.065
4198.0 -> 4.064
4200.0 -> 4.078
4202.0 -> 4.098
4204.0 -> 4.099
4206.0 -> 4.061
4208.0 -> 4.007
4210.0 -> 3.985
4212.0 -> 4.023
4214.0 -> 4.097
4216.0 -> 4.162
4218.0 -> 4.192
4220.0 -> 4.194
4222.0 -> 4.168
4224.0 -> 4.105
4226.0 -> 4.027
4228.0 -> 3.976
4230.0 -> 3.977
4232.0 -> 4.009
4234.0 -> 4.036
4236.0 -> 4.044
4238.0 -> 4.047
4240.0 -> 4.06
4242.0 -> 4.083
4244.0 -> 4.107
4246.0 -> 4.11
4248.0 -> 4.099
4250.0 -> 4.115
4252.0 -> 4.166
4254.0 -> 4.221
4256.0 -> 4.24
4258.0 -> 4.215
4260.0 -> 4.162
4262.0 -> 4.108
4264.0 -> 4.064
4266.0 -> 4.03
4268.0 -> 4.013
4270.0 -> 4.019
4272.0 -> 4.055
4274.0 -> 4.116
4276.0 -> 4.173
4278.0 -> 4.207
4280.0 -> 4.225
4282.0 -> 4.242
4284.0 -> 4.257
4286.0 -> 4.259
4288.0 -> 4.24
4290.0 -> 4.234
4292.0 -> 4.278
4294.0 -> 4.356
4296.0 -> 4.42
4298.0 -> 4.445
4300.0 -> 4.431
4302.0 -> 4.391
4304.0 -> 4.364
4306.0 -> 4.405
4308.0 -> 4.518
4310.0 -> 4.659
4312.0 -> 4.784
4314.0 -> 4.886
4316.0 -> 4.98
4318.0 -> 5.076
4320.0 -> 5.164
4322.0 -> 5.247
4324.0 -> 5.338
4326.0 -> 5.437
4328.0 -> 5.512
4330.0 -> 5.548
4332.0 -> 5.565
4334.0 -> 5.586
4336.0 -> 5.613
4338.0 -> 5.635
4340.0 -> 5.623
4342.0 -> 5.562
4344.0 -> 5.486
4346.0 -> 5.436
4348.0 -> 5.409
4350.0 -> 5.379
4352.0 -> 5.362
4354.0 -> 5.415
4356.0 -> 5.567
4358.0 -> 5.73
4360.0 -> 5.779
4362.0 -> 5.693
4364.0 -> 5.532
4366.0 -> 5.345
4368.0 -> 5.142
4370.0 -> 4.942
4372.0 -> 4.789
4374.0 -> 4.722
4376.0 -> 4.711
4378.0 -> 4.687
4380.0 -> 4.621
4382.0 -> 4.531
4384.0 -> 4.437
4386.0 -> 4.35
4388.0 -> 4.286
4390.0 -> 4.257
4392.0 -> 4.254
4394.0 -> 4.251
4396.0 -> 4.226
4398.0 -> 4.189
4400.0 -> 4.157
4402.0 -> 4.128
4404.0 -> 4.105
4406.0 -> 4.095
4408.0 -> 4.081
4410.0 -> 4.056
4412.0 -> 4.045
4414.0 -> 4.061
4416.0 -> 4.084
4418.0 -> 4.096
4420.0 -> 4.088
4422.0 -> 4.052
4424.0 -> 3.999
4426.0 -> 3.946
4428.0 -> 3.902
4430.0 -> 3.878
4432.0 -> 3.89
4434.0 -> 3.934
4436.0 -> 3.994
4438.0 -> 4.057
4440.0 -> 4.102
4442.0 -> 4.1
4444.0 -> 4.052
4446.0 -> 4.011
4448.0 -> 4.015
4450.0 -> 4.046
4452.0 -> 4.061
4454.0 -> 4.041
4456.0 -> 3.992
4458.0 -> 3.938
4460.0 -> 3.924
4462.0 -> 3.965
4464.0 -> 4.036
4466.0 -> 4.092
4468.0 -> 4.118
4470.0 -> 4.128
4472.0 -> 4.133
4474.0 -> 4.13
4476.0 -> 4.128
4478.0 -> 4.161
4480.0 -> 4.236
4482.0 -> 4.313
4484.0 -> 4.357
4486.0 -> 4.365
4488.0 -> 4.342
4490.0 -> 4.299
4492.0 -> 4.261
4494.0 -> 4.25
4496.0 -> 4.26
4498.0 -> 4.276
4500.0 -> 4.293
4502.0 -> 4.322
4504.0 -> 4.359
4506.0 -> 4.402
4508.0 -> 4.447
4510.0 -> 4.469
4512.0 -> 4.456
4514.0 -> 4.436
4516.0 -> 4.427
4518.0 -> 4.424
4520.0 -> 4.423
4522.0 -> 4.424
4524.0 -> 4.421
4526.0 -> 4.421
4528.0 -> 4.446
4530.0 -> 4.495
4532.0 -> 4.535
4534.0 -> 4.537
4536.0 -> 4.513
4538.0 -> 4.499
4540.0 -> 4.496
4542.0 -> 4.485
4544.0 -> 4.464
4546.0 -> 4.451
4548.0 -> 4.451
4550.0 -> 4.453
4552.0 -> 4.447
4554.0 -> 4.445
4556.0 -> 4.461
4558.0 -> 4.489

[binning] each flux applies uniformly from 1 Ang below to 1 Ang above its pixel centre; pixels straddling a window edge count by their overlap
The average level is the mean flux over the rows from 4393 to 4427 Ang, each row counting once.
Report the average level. 4.1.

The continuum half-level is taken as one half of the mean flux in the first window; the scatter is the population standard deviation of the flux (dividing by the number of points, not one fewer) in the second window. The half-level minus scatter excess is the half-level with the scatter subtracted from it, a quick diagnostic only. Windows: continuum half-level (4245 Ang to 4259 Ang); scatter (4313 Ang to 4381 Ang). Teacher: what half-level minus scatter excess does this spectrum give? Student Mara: 1.75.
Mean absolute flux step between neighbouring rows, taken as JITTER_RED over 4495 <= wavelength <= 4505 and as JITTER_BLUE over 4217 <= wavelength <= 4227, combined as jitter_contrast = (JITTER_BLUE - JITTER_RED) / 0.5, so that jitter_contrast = 0.035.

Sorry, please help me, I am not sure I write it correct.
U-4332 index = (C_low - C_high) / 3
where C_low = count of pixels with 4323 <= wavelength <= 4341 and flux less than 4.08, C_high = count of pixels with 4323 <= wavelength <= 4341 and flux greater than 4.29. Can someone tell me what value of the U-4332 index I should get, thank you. -3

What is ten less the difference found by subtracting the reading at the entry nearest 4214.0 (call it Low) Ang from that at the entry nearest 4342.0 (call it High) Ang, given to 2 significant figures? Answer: 8.5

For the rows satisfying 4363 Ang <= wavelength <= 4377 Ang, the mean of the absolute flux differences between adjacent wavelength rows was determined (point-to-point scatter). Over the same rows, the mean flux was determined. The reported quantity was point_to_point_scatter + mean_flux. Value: 5.16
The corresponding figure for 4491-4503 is 4.29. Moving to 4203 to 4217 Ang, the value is 4.11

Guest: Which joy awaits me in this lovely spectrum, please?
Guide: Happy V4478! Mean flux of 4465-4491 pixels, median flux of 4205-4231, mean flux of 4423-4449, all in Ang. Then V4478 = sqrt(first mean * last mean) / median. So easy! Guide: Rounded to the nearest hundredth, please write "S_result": 1.01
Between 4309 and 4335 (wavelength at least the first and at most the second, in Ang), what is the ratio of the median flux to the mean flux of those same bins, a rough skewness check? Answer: 1.006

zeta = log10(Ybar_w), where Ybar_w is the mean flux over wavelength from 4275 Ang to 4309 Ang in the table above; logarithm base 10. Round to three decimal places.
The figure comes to 0.636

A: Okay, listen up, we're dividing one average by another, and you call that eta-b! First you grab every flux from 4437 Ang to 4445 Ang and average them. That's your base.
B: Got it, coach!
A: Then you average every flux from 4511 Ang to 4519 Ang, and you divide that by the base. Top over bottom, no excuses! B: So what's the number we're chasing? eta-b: 1.09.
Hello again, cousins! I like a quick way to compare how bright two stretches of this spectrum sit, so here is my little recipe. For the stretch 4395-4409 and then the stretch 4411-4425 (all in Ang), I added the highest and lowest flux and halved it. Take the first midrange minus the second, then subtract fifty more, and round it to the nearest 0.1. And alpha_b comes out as -49.9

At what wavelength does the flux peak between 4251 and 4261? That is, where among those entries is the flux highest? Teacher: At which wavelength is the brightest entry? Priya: 4256.0 Ang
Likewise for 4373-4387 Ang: 4374.0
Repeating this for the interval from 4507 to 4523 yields 4510.0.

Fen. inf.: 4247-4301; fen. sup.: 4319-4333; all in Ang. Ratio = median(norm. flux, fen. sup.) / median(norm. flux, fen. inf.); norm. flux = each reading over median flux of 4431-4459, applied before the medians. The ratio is 1.29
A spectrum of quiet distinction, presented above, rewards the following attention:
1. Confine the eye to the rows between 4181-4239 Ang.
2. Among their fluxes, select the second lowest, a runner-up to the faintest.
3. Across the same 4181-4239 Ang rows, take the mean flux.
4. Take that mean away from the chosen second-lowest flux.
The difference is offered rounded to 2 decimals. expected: -0.10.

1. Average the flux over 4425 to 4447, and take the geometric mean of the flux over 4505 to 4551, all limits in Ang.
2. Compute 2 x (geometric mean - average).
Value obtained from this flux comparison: 0.94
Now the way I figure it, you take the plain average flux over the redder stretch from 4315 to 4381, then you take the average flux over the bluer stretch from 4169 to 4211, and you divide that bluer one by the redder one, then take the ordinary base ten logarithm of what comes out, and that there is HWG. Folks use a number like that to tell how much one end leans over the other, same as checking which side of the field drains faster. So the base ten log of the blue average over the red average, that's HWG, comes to -0.12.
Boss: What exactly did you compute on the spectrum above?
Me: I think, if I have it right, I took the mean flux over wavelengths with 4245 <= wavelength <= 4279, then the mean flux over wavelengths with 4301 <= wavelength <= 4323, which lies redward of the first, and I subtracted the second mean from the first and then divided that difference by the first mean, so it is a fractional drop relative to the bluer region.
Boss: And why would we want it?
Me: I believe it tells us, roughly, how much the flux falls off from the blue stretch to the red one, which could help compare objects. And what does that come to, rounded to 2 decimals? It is -0.16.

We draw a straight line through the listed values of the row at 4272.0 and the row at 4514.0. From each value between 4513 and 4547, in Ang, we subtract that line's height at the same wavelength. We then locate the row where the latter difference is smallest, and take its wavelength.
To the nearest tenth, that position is 4546.0 Ang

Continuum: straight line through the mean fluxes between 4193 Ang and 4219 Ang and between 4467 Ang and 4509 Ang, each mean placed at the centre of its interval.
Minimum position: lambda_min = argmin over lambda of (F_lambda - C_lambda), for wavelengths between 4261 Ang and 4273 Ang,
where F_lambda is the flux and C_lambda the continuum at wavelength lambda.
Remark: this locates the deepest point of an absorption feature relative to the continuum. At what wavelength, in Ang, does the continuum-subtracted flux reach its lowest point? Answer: 4268.0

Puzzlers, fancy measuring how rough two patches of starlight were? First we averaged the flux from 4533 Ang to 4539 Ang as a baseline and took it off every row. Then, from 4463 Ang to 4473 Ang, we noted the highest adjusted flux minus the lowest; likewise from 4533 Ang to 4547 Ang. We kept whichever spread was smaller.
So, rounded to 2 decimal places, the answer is 0.09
